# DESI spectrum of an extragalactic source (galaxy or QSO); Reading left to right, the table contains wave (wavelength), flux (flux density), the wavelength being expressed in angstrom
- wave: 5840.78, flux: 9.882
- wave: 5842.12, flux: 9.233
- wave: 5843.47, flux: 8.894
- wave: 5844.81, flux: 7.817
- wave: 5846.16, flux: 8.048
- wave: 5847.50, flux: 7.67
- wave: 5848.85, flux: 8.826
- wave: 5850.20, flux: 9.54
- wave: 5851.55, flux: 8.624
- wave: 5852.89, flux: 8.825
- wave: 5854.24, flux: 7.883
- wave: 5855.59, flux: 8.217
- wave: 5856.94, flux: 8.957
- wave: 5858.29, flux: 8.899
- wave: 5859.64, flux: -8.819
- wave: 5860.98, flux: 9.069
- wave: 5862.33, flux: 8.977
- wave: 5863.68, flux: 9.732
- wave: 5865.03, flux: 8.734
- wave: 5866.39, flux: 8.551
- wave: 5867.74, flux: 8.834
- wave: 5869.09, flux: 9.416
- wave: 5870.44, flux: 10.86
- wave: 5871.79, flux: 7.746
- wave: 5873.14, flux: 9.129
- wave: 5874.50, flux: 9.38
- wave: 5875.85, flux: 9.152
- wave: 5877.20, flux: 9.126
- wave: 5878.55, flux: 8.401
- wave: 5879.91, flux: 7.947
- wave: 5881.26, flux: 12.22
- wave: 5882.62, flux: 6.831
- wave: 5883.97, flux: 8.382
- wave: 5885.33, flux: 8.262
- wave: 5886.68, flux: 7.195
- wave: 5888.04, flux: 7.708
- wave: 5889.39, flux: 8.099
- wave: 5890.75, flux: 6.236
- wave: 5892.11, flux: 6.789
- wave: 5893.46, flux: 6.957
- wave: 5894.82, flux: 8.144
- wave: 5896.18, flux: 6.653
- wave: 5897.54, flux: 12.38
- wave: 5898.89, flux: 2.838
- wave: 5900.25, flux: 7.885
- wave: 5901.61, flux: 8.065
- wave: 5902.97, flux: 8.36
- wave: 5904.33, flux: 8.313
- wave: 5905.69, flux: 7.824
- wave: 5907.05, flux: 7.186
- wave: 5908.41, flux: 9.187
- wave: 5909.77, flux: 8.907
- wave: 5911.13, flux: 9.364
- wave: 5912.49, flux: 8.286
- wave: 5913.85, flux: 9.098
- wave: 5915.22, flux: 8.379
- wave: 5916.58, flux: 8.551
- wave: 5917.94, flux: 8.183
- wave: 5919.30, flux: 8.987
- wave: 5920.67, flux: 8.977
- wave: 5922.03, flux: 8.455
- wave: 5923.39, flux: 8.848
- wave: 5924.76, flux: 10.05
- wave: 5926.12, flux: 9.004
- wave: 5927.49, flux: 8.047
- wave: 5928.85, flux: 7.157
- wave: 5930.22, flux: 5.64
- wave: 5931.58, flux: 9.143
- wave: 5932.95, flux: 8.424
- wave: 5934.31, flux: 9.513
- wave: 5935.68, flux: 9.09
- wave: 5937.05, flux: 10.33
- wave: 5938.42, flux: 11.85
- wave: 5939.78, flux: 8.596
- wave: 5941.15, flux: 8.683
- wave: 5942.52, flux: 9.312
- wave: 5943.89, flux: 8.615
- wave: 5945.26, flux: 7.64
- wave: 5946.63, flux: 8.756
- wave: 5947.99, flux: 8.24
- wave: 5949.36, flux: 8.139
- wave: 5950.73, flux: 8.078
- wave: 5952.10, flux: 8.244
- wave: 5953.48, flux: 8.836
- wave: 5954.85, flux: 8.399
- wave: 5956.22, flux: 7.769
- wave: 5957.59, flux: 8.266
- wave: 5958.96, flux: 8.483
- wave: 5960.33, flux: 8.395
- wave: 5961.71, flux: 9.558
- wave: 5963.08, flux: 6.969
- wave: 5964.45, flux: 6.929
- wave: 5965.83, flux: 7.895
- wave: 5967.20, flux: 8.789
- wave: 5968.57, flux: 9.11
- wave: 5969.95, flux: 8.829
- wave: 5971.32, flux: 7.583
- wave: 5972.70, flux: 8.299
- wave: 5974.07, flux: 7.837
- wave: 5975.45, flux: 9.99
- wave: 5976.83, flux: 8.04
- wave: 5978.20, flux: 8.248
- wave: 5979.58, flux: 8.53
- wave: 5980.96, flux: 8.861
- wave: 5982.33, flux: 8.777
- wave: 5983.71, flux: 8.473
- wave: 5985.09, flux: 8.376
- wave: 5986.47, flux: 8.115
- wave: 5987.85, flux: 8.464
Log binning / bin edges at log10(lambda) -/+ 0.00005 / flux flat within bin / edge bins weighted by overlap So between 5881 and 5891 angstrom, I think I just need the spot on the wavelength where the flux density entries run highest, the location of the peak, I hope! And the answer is 5881.26 angstrom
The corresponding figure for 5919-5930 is 5924.76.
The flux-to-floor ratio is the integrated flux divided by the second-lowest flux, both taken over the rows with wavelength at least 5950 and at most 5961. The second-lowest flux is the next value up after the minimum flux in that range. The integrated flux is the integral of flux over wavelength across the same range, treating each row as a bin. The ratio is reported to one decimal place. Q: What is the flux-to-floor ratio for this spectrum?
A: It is 11.3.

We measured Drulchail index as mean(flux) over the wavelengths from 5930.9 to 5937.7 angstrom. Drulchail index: 9.3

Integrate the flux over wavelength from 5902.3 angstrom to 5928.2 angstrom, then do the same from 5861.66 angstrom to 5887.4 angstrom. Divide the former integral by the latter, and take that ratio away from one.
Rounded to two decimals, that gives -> 0.02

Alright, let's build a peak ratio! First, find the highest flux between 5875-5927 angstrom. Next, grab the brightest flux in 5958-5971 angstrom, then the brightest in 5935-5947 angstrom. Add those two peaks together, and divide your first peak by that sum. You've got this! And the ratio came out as 0.58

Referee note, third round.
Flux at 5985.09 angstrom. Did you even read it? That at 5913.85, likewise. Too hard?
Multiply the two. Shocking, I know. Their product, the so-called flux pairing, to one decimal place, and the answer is 76.2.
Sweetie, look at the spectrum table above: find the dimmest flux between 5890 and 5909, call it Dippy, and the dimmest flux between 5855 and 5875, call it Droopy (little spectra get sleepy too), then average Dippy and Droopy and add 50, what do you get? 47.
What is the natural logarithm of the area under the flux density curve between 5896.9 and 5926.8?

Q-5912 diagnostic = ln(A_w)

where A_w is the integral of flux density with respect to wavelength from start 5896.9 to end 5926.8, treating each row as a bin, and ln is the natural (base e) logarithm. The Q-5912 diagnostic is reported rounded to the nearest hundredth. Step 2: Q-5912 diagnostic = 5.54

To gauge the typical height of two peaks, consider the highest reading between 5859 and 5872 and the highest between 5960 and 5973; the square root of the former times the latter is 10.2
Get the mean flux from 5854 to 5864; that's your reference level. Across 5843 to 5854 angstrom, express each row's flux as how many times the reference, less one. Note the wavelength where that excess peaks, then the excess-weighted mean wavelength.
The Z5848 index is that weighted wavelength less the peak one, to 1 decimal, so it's -1.6 angstrom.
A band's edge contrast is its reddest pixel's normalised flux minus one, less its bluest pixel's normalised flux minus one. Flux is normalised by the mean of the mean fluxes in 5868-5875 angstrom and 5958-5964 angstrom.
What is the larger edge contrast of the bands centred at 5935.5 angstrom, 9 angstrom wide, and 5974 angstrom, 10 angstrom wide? -0.06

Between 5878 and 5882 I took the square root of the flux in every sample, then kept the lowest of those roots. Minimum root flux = 2.82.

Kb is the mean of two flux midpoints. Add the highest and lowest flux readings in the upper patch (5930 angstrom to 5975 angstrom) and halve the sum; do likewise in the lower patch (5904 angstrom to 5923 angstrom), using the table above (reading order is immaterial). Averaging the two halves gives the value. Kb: 9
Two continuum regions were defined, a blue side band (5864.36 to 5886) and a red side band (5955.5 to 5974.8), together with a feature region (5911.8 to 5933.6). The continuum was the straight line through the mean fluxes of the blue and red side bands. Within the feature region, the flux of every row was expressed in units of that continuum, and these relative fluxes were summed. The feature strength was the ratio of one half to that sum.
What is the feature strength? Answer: 0.032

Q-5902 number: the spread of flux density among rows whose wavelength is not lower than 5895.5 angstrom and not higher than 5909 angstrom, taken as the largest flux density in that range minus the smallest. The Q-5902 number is 10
